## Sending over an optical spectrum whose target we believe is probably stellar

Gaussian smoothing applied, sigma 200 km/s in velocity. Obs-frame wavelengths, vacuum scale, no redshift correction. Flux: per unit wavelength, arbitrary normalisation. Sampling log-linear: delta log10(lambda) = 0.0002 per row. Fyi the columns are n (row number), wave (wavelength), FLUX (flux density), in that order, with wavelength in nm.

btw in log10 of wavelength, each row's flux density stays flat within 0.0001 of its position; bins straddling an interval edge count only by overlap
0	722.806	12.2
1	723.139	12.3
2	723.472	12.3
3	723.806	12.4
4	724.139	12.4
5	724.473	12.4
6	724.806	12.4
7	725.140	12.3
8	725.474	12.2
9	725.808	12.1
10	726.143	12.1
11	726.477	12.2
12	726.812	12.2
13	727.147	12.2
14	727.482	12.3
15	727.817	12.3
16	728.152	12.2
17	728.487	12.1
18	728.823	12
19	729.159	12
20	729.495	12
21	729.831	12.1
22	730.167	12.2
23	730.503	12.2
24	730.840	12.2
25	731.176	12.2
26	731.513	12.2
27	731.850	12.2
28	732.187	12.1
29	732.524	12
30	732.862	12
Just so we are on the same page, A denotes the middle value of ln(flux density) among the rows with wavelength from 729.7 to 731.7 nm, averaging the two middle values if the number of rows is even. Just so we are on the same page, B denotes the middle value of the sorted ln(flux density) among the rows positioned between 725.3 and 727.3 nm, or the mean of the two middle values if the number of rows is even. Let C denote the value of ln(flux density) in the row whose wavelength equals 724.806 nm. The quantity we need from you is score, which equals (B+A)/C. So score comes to 1.99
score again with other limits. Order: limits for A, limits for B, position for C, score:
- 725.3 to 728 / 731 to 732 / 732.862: 2.01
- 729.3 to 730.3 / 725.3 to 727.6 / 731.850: 2.00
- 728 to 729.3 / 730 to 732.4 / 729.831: 2.00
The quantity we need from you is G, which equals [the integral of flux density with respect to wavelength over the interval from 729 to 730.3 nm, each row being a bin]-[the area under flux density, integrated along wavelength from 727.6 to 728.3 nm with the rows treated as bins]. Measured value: 7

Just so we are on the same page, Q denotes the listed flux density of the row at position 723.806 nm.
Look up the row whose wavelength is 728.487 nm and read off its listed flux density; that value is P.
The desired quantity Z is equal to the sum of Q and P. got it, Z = 24.5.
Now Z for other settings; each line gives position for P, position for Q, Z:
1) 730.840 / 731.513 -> 24.4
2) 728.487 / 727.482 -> 24.4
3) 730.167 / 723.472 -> 24.5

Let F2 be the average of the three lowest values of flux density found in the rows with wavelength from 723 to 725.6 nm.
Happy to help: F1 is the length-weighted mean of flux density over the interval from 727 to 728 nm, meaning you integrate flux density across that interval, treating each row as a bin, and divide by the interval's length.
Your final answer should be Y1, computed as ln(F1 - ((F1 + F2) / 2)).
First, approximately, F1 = 12.3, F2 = 12.27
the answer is -6.3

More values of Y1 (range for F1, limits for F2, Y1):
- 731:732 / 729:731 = -2.5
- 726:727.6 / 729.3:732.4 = -2.7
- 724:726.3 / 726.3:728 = -3.4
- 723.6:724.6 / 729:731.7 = -1.7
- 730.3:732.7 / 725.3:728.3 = -4.4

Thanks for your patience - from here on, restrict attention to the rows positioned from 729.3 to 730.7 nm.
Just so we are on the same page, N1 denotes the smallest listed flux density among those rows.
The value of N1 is 12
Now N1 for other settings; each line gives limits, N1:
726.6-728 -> 12.2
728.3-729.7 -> 12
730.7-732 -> 12.2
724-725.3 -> 12.3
